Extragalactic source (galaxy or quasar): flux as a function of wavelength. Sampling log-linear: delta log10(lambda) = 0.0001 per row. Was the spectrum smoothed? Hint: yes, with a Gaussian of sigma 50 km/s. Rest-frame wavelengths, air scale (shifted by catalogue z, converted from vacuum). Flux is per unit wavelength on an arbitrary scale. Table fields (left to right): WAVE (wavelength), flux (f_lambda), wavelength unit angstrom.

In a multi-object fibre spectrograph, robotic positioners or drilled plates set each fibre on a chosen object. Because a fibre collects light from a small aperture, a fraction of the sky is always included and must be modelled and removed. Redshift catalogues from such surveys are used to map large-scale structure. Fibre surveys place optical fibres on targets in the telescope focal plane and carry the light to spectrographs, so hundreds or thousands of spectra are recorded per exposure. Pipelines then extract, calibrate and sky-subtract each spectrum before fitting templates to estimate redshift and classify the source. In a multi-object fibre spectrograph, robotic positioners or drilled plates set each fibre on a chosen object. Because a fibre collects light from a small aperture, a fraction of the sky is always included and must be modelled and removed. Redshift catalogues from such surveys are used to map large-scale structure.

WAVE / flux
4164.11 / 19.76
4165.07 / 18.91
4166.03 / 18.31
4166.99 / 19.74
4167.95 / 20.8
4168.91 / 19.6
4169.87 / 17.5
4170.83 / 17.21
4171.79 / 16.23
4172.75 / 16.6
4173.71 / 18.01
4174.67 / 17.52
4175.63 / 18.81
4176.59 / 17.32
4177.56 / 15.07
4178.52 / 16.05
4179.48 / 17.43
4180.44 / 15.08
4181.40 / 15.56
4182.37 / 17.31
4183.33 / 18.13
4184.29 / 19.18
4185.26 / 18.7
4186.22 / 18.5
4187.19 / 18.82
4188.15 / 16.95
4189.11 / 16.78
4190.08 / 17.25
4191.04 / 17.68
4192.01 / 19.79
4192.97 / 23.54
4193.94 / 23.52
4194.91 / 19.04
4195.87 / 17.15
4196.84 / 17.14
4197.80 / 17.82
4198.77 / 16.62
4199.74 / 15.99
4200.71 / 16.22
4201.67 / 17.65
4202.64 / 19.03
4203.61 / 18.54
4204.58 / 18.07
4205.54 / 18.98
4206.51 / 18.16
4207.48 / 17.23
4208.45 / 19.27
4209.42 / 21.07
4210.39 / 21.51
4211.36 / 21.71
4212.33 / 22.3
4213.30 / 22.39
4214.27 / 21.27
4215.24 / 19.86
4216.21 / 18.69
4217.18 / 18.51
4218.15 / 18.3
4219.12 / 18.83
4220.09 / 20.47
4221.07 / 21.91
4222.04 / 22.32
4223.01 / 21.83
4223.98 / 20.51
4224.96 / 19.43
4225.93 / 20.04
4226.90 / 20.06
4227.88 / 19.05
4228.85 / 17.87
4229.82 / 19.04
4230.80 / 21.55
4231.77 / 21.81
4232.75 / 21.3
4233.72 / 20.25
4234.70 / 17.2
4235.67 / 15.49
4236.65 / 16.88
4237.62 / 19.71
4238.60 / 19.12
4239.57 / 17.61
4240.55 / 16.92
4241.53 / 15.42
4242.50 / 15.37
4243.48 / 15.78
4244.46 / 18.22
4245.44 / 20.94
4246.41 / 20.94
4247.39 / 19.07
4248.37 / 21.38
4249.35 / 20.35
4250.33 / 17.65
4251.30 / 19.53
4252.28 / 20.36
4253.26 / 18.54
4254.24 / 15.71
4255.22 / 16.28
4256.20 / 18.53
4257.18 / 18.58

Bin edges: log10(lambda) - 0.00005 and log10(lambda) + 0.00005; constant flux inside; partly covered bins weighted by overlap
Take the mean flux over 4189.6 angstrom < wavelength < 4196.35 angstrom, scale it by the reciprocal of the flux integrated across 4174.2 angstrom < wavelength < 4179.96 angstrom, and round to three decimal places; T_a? 0.201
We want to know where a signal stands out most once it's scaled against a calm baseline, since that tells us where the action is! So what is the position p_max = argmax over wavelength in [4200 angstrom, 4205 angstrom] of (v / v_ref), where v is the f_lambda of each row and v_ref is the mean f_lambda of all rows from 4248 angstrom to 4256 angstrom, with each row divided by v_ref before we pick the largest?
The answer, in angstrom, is 4202.64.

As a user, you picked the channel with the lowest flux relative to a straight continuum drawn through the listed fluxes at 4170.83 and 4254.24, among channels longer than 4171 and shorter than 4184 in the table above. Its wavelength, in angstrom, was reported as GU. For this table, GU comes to 4177.56 angstrom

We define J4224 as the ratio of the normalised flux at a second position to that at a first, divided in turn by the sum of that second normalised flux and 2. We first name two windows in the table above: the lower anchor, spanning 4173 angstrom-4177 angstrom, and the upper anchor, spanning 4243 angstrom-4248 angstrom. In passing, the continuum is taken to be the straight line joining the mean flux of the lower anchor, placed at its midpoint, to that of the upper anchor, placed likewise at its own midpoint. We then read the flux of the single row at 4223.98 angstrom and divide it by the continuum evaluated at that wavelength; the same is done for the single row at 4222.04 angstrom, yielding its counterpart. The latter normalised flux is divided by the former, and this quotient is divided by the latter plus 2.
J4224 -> 0.341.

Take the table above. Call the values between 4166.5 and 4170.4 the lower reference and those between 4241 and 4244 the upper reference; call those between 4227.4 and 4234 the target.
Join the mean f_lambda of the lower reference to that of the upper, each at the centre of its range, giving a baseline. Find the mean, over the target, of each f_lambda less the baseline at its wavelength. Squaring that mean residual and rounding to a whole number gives 16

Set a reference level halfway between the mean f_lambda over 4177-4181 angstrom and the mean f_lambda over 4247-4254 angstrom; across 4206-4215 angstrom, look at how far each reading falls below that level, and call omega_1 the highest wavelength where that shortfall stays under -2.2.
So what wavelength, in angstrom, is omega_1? 4214.27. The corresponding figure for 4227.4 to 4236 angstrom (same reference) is 4233.72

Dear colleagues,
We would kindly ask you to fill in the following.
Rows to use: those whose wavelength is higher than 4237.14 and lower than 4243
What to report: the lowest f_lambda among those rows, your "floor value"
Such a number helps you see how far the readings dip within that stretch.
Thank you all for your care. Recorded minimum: 15.37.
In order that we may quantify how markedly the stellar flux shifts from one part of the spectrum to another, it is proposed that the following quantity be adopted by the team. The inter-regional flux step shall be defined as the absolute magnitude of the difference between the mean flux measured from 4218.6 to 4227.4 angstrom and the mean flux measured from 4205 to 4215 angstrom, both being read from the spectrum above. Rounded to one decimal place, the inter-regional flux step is 0.2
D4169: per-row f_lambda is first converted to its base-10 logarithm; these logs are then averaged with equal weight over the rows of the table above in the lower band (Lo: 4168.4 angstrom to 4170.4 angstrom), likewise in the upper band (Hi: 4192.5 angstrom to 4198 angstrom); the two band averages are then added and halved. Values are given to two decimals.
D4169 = 1.28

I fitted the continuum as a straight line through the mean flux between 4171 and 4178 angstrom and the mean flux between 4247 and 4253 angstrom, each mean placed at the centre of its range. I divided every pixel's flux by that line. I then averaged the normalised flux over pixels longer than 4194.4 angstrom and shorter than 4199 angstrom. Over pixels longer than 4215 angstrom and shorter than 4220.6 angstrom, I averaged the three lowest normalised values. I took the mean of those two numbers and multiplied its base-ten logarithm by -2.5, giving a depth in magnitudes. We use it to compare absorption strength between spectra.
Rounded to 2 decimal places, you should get 0.01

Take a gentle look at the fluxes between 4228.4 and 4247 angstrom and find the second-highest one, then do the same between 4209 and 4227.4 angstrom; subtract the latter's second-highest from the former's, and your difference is -0.8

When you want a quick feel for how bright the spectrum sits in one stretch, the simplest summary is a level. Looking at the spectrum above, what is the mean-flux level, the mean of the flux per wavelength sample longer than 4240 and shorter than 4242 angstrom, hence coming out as 16.2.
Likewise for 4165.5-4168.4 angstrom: 19.6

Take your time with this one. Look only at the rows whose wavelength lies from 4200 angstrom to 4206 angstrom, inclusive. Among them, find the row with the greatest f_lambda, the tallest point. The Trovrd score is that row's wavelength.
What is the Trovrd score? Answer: 4202.64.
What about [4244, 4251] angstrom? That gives 4248.37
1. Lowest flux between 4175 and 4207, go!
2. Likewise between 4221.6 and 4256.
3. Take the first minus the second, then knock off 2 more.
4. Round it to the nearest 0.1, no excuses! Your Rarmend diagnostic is -2.3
